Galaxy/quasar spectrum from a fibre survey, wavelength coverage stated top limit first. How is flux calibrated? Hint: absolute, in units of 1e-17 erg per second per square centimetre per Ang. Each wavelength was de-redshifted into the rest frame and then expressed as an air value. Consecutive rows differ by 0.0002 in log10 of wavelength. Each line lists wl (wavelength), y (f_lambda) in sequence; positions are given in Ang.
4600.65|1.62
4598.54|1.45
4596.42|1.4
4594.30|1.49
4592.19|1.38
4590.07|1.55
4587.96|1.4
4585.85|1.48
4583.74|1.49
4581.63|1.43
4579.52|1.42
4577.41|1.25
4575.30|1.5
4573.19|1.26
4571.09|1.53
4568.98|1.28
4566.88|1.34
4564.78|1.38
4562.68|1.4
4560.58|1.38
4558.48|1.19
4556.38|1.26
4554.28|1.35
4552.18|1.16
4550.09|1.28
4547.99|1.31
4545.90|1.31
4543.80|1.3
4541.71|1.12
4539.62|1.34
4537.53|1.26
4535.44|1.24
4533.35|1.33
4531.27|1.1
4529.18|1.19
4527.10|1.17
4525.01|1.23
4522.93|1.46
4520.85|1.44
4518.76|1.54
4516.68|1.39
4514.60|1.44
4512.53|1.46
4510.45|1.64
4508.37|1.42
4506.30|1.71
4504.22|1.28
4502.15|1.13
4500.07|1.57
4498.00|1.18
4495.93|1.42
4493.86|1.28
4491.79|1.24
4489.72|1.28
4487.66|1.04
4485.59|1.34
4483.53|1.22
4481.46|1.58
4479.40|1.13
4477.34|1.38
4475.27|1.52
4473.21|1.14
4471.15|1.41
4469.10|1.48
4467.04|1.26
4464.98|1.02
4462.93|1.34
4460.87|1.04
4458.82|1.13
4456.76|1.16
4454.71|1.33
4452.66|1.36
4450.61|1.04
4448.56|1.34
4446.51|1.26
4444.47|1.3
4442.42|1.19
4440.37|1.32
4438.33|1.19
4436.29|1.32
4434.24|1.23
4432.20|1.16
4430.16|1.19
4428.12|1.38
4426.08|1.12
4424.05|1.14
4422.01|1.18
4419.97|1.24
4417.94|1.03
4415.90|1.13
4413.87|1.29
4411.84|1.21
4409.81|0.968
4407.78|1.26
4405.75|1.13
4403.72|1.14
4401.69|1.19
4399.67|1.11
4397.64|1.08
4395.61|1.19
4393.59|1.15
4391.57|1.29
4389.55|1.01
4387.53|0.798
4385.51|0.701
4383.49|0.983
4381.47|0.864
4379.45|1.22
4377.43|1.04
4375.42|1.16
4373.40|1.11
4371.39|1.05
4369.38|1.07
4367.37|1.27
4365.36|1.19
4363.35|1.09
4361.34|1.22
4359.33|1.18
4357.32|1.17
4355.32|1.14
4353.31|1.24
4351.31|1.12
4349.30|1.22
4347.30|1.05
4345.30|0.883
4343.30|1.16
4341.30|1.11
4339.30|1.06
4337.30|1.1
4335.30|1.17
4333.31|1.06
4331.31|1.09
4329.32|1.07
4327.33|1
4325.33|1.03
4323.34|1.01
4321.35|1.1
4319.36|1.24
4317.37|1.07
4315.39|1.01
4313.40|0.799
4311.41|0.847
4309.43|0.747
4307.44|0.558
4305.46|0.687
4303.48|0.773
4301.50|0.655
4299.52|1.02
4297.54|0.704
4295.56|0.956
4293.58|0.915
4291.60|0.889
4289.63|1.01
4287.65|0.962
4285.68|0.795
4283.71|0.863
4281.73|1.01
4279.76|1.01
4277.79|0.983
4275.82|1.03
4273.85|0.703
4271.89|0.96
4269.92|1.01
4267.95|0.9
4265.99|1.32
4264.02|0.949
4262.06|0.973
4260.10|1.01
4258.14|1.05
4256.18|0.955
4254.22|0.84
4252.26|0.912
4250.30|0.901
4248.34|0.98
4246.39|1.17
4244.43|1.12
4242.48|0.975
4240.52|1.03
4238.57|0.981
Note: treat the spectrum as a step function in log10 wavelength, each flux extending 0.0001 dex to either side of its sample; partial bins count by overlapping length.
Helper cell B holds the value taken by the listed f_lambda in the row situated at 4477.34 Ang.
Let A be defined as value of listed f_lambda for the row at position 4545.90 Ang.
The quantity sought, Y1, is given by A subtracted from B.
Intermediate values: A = 1.31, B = 1.38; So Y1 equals 0.07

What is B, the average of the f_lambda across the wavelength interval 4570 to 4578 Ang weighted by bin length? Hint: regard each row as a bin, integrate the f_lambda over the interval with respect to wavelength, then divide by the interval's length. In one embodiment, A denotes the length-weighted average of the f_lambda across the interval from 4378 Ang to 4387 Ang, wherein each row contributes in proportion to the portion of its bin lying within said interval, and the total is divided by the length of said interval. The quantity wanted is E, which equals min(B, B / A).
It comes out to 1.39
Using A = 0.94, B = 1.39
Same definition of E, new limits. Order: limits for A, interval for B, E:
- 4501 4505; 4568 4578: 1.13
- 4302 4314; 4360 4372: 1.15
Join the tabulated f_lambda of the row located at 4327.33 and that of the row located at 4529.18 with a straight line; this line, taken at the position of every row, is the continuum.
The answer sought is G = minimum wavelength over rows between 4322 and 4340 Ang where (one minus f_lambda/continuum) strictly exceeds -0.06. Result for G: 4323.34 Ang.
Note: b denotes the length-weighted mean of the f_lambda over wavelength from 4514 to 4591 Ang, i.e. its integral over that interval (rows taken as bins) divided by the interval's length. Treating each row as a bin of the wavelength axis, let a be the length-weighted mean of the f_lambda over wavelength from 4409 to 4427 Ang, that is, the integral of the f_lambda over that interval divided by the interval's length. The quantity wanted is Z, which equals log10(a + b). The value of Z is 0.395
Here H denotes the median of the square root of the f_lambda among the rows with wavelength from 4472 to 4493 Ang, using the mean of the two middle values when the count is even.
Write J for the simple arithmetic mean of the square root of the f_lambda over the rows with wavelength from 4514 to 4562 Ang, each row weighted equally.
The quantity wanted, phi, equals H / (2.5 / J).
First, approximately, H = 1.12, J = 1.14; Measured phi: 0.51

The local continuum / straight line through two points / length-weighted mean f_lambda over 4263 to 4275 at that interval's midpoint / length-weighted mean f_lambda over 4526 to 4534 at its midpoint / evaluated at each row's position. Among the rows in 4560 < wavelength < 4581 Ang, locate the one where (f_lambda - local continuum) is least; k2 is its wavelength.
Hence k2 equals 4577.41 Ang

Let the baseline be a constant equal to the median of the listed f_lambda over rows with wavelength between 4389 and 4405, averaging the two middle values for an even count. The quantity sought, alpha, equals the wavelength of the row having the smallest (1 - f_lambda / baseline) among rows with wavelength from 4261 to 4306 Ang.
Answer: 4265.99 Ang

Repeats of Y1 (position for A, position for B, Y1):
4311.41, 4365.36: 0.34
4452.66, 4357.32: -0.19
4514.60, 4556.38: -0.18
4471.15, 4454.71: -0.08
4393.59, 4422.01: 0.03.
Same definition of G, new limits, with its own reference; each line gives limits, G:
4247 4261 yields 4248.34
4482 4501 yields 4487.66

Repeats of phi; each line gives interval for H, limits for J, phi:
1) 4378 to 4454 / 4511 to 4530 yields 0.51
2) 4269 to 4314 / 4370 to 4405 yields 0.39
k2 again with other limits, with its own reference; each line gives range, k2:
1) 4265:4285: 4273.85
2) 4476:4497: 4487.66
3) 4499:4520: 4502.15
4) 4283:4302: 4301.50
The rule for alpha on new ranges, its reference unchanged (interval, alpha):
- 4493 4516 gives 4506.30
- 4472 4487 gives 4481.46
